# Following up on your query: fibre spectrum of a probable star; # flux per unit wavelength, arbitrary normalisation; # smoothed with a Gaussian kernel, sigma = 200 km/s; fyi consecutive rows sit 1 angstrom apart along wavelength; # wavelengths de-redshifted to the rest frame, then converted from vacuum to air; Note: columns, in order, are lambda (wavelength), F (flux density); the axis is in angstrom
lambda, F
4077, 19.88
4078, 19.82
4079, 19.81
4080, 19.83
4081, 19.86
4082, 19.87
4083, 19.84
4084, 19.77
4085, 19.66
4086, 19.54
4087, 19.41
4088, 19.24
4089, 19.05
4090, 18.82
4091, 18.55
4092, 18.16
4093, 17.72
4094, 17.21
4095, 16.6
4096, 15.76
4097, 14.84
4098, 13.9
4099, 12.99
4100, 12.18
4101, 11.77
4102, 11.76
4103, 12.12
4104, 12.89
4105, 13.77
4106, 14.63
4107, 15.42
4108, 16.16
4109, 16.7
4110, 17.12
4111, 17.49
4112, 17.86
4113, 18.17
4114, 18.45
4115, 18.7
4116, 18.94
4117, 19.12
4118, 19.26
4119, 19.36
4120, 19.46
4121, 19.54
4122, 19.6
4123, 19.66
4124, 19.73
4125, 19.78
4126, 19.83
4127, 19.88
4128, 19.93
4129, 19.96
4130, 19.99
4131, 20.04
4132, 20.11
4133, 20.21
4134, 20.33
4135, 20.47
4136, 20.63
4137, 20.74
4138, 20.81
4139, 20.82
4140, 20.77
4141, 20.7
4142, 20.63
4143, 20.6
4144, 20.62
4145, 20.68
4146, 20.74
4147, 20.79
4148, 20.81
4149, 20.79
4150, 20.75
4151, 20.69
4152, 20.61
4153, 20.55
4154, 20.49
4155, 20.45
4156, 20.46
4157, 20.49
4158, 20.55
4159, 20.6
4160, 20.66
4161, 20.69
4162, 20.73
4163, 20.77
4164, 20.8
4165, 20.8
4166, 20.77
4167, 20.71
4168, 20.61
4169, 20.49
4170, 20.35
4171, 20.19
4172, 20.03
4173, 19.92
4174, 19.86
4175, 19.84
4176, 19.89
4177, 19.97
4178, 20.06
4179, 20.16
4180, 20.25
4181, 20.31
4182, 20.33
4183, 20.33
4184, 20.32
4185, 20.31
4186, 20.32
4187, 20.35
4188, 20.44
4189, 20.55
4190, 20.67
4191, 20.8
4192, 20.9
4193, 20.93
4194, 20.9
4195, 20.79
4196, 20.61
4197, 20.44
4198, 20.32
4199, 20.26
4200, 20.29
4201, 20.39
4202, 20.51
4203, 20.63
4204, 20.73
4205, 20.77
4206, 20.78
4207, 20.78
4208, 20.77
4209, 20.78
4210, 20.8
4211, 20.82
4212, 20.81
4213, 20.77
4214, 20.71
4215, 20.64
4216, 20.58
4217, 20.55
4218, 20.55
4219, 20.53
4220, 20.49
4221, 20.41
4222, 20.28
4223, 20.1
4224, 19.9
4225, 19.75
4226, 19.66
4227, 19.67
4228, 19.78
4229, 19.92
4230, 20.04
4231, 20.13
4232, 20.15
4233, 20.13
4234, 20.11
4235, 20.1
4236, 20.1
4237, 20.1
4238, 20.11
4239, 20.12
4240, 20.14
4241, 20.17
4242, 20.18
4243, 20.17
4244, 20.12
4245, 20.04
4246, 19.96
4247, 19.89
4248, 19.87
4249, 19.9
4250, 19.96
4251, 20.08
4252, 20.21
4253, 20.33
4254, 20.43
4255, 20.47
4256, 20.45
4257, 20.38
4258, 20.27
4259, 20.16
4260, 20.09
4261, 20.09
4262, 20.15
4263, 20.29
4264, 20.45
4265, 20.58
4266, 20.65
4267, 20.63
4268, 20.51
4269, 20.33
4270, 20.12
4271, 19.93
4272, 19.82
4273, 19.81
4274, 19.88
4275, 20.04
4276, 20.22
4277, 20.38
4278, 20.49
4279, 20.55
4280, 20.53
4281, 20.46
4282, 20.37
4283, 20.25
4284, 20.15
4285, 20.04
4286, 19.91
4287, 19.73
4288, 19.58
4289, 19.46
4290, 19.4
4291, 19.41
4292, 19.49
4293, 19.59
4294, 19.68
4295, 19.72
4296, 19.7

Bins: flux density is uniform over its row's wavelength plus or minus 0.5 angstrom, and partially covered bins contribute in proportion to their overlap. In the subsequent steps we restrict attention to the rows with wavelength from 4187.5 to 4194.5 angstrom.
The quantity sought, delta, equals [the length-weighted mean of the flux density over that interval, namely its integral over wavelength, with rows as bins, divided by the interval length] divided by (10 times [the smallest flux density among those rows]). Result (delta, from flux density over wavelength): 0.101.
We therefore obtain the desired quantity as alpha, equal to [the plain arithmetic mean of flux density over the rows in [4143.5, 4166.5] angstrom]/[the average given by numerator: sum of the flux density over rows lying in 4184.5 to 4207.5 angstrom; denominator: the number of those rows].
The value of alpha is 1.00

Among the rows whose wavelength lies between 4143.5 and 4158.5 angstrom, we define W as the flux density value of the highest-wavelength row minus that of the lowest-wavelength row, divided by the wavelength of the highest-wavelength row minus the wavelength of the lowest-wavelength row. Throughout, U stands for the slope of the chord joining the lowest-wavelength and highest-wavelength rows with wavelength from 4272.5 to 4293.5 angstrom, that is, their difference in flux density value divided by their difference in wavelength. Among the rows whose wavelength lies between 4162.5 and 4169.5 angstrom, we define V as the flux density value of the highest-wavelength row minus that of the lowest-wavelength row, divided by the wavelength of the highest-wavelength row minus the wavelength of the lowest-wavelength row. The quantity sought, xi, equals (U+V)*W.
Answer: 0.000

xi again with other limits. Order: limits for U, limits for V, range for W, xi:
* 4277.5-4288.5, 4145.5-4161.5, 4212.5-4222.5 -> 0.005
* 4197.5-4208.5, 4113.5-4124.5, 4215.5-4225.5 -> -0.016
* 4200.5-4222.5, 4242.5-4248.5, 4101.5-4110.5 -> -0.044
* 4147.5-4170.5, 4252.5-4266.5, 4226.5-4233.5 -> 0.000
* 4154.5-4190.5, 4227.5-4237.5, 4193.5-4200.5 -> -0.004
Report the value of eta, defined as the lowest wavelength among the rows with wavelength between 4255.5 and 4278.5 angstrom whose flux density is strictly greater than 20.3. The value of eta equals 4256 angstrom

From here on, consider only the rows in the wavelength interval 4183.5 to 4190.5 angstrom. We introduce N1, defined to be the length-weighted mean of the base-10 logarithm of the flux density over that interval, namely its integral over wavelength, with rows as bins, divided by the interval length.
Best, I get 1.31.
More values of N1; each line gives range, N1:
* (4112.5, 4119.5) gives 1.28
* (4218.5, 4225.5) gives 1.31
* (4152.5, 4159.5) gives 1.31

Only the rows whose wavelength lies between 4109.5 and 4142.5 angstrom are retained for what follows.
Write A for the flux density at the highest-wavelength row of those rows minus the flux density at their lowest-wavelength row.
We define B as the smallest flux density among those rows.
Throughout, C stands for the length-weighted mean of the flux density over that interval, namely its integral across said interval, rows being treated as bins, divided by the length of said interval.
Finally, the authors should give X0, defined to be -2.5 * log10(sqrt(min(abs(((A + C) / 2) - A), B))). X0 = -1.13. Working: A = 3.5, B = 17.12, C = 19.6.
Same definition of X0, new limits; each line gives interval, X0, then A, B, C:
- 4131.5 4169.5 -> -1.26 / 0.4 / 20.11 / 20.6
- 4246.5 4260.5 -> -1.25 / 0.2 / 19.87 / 20.2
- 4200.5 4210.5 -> -1.26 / 0.4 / 20.39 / 20.7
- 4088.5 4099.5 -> -1.32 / -6.1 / 12.99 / 16.7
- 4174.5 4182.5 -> -1.24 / 0.5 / 19.84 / 20.1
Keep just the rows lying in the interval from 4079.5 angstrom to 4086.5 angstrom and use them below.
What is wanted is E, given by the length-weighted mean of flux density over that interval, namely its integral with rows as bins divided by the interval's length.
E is 19.8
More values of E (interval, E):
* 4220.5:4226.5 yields 20.0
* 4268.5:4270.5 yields 20.2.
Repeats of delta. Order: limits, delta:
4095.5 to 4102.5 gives 0.113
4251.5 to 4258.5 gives 0.101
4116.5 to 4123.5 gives 0.102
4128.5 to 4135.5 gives 0.101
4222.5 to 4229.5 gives 0.101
